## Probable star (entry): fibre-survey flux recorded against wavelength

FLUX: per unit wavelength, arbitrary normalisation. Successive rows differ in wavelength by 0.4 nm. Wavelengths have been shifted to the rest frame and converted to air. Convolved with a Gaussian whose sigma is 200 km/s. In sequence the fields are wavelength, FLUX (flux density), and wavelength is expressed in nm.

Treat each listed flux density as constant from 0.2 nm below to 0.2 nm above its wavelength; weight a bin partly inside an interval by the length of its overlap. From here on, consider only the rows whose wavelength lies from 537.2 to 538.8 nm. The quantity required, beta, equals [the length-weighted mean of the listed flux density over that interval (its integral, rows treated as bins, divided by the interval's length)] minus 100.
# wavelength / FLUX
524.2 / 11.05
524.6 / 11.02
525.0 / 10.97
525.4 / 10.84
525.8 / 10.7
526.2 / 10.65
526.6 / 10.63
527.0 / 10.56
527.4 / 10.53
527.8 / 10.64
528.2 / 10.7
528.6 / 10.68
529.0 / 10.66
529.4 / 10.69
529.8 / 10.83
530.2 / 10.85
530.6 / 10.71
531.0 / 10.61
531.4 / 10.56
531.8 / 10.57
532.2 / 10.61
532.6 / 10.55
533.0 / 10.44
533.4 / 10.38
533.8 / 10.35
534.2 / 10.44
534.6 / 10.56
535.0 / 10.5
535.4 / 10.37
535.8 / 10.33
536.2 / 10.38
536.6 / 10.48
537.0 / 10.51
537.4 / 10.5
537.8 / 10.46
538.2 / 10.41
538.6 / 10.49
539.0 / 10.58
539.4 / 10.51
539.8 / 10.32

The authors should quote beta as -89.5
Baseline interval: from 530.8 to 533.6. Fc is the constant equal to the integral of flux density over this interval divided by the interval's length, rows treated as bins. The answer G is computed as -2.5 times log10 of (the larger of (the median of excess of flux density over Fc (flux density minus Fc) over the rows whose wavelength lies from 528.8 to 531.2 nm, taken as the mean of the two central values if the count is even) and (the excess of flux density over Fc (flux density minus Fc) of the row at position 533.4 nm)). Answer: 1.9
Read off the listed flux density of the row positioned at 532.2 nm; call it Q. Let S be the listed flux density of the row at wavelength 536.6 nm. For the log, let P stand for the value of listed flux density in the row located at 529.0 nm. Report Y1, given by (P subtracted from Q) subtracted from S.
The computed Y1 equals 10.5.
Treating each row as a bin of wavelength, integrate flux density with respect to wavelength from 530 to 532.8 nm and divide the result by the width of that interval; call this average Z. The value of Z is 10.64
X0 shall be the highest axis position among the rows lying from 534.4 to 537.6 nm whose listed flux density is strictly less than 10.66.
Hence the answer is 537.4 nm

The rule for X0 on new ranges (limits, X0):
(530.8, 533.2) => 533.0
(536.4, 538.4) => 538.2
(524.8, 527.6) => 527.4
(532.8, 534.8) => 534.6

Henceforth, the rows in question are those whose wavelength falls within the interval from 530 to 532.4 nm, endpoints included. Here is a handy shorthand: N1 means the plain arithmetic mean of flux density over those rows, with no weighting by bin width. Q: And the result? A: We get 10.7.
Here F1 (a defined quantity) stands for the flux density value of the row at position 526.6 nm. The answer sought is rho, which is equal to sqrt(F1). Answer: 3.26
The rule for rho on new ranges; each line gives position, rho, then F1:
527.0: 3.25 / 10.56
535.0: 3.24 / 10.5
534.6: 3.25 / 10.56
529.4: 3.27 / 10.69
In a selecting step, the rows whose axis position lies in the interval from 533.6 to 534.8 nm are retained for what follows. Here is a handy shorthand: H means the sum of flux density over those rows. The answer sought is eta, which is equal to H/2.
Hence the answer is 16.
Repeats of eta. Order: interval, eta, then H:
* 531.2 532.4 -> 16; 32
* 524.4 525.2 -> 11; 22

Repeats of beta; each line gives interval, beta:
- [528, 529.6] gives -89.3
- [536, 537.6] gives -89.5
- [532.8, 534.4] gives -89.6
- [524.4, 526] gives -89.1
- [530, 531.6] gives -89.3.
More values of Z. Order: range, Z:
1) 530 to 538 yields 10.51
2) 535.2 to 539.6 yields 10.46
